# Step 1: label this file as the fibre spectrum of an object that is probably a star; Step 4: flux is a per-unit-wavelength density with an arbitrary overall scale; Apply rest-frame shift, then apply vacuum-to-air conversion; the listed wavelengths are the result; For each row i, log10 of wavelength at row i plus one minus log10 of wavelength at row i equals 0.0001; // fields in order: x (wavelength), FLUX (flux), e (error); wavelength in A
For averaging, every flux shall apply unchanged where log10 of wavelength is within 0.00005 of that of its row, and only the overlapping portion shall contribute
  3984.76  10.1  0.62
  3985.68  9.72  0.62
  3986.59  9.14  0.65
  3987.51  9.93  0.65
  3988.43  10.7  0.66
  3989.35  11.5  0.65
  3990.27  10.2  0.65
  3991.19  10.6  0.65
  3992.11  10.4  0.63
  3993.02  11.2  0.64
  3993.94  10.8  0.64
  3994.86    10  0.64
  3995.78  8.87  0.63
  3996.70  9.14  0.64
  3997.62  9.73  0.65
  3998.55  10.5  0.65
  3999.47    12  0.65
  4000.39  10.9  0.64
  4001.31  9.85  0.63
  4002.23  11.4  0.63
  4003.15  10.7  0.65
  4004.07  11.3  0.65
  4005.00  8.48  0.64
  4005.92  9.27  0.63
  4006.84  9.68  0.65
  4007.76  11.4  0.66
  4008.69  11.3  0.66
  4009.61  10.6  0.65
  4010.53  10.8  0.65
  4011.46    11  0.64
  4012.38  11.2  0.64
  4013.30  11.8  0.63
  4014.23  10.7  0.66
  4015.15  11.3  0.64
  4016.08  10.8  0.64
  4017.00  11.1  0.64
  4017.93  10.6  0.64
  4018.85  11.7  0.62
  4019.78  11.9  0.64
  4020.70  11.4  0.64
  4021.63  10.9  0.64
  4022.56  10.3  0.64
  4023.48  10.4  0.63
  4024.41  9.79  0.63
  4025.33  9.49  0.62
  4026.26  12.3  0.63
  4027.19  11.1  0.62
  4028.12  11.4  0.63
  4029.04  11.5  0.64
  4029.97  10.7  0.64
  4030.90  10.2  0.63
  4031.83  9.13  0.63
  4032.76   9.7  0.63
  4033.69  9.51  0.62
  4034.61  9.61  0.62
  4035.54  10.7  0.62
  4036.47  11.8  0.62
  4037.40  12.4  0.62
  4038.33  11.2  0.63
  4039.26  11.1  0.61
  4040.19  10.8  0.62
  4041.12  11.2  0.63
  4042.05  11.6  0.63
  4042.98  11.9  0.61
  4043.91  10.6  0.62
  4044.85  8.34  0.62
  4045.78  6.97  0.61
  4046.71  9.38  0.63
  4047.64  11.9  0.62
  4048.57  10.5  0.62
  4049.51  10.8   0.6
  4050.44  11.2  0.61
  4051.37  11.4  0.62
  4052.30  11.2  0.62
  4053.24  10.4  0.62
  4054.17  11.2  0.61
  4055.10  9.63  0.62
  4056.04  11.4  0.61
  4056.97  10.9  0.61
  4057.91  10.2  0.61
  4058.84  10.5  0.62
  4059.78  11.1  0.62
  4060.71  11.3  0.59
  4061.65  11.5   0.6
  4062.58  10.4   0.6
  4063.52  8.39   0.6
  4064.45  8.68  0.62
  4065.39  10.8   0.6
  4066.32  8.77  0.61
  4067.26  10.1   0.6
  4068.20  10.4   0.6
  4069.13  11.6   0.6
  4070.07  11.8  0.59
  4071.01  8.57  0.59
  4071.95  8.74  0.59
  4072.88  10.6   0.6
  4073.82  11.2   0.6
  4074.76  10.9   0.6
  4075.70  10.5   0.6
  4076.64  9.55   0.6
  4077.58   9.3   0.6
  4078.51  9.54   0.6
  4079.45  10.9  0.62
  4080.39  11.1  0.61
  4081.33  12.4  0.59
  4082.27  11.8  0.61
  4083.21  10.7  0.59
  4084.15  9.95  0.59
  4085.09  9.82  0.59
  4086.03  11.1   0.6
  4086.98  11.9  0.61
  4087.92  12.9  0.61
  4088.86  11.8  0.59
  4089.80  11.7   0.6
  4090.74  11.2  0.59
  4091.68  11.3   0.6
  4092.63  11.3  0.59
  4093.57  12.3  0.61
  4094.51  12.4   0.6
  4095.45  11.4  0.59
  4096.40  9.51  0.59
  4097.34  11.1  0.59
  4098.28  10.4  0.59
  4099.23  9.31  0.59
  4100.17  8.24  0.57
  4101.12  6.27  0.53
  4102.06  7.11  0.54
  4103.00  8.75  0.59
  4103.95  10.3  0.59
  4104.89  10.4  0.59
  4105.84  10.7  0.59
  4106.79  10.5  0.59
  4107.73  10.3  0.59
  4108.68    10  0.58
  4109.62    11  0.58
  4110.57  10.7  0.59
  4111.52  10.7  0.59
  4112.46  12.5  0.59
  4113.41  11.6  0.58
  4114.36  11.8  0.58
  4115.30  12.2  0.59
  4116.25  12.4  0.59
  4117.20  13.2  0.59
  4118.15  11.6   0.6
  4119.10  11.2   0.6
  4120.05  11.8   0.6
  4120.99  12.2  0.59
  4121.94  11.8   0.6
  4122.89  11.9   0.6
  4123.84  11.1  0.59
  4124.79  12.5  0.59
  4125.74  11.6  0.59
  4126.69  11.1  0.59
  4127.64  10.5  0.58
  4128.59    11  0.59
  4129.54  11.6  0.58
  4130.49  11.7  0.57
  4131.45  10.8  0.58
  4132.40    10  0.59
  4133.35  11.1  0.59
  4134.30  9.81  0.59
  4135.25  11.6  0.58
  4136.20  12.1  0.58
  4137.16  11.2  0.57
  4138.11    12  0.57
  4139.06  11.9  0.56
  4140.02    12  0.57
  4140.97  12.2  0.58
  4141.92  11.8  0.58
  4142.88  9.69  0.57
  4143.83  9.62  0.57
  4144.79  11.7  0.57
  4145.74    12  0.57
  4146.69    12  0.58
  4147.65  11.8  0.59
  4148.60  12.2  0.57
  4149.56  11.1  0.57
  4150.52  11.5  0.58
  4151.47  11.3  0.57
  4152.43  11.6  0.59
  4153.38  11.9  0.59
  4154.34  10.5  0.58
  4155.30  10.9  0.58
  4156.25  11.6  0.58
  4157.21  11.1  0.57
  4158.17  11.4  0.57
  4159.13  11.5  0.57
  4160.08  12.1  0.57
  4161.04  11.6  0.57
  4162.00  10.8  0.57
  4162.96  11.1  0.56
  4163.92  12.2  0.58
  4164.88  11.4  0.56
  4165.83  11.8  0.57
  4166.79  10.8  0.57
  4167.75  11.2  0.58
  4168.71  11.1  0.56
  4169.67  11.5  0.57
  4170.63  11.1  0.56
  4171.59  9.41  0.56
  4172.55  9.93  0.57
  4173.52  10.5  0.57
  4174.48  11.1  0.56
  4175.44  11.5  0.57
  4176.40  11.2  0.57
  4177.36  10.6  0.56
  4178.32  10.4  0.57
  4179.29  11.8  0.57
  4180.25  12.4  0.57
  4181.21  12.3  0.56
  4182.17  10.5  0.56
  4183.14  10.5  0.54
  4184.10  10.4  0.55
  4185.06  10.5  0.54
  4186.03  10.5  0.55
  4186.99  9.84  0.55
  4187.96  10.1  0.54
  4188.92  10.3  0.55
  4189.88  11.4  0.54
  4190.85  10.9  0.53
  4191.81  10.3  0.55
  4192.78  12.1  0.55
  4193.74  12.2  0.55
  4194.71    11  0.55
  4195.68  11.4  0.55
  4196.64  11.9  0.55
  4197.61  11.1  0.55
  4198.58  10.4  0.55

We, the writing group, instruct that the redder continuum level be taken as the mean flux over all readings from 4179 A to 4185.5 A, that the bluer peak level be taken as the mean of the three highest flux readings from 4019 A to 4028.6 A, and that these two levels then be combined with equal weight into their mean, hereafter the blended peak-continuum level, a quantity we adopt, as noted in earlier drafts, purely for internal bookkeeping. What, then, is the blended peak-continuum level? 11.5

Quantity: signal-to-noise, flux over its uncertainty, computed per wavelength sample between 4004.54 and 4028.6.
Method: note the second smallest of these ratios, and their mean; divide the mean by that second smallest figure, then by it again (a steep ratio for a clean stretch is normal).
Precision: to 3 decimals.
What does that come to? 0.078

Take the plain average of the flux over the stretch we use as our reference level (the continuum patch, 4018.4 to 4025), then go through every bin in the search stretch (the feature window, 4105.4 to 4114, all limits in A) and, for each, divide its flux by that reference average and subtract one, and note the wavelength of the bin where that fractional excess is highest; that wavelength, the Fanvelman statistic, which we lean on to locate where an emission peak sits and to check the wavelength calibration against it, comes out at 4112.46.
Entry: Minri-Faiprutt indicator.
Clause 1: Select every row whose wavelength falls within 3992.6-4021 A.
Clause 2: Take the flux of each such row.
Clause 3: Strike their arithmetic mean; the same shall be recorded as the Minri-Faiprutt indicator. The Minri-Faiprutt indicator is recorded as 10.7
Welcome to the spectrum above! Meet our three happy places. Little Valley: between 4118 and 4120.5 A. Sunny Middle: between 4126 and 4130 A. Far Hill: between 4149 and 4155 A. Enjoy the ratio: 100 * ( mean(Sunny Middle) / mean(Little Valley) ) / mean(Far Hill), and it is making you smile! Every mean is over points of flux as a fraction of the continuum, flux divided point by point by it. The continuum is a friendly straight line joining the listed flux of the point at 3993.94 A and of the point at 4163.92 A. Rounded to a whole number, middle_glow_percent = 102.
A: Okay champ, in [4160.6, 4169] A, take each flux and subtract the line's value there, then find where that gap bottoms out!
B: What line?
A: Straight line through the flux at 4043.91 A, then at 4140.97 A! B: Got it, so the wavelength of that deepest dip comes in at 4166.79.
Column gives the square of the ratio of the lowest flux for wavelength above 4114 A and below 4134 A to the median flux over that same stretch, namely 0.74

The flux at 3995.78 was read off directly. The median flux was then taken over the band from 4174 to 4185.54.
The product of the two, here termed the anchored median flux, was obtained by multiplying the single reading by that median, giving 96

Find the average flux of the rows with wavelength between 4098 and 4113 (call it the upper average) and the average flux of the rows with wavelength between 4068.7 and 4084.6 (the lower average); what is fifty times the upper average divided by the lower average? 47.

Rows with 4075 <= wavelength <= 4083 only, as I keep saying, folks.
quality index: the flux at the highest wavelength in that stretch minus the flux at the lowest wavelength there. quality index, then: 1.3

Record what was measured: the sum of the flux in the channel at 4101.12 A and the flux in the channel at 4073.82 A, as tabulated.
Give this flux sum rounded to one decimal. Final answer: 17.5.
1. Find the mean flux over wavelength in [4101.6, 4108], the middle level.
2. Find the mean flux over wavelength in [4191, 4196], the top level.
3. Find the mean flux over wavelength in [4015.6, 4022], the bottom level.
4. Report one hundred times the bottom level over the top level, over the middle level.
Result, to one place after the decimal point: 10.1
